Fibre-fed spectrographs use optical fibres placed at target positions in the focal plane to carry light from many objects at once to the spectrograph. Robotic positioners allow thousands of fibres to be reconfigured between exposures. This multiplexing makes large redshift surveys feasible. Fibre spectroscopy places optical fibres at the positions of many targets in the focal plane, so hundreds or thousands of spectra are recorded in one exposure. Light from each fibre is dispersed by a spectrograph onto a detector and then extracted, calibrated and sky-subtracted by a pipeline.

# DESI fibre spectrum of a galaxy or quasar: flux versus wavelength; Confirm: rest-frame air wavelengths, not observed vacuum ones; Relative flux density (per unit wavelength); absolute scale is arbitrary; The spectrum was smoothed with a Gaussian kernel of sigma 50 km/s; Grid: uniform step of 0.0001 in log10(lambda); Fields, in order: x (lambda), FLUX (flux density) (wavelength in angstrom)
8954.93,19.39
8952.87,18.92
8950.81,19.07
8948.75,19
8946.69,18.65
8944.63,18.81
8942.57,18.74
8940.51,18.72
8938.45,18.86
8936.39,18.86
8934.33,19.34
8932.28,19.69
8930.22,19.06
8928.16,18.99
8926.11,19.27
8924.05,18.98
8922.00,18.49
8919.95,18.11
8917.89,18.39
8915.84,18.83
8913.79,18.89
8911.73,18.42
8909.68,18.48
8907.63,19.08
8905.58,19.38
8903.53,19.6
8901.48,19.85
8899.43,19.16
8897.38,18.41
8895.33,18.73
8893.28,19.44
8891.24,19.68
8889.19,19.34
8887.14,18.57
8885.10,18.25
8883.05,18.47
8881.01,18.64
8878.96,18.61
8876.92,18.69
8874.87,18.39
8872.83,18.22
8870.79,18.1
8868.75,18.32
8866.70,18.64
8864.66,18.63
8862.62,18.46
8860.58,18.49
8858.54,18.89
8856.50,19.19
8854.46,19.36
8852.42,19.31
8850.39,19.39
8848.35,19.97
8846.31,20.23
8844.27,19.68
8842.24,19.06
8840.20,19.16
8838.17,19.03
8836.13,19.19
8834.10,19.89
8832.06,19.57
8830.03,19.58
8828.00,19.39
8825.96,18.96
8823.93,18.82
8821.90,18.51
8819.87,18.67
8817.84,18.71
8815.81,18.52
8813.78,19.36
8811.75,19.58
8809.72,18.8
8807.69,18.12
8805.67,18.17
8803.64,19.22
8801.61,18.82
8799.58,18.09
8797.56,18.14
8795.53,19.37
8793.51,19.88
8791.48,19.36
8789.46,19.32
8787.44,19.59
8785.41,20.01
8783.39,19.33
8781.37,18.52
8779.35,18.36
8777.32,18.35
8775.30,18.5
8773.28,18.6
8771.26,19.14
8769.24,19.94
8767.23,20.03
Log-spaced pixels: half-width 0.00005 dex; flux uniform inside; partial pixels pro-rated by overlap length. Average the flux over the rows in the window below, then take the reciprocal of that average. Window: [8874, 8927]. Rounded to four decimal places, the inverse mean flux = 0.0530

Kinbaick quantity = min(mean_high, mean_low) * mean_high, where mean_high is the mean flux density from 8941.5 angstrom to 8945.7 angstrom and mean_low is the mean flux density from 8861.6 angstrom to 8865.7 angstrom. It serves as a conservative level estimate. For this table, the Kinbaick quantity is 348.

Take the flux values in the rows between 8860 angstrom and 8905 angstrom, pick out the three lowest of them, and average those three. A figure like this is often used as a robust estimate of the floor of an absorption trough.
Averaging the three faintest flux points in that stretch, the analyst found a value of 18.2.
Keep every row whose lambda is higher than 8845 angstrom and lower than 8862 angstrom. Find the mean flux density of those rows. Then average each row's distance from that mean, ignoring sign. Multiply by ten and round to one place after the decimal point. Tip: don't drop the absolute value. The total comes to 3.8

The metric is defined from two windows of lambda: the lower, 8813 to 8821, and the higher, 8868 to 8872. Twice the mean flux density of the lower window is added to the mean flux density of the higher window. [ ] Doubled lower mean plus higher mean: 55.8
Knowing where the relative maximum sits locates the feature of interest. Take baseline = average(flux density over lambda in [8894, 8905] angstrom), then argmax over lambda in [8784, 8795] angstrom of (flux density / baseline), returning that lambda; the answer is 8785.41 angstrom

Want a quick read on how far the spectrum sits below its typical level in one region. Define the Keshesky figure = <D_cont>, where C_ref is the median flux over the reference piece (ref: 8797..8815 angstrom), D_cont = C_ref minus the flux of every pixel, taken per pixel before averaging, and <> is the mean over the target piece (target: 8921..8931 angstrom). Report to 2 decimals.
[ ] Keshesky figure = -0.16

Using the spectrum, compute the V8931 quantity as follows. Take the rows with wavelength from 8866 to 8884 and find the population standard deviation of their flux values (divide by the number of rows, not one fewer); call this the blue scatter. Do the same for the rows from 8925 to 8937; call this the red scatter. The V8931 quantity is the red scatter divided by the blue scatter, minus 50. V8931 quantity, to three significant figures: -48.6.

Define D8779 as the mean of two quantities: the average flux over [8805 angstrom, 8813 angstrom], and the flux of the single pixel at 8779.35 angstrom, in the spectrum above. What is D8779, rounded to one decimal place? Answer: 18.5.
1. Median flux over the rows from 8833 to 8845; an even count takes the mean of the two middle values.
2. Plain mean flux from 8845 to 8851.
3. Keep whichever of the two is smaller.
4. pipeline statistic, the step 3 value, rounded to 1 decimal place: 19.2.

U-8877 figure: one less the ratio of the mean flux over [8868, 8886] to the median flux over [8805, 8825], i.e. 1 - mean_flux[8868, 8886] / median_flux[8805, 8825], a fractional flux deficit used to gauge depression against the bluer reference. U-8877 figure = 0.015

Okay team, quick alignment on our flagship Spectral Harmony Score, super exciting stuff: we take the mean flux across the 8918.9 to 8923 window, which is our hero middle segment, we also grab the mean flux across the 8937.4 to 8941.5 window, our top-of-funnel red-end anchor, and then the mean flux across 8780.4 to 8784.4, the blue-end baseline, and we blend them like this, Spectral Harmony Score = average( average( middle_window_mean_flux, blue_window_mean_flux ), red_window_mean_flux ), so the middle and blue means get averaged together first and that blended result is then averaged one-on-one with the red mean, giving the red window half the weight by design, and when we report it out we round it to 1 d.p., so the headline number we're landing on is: 18.7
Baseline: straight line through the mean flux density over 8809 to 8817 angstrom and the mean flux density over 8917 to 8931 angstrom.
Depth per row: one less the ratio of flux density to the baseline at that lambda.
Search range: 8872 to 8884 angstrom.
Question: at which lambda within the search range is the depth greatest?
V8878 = 8872.83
